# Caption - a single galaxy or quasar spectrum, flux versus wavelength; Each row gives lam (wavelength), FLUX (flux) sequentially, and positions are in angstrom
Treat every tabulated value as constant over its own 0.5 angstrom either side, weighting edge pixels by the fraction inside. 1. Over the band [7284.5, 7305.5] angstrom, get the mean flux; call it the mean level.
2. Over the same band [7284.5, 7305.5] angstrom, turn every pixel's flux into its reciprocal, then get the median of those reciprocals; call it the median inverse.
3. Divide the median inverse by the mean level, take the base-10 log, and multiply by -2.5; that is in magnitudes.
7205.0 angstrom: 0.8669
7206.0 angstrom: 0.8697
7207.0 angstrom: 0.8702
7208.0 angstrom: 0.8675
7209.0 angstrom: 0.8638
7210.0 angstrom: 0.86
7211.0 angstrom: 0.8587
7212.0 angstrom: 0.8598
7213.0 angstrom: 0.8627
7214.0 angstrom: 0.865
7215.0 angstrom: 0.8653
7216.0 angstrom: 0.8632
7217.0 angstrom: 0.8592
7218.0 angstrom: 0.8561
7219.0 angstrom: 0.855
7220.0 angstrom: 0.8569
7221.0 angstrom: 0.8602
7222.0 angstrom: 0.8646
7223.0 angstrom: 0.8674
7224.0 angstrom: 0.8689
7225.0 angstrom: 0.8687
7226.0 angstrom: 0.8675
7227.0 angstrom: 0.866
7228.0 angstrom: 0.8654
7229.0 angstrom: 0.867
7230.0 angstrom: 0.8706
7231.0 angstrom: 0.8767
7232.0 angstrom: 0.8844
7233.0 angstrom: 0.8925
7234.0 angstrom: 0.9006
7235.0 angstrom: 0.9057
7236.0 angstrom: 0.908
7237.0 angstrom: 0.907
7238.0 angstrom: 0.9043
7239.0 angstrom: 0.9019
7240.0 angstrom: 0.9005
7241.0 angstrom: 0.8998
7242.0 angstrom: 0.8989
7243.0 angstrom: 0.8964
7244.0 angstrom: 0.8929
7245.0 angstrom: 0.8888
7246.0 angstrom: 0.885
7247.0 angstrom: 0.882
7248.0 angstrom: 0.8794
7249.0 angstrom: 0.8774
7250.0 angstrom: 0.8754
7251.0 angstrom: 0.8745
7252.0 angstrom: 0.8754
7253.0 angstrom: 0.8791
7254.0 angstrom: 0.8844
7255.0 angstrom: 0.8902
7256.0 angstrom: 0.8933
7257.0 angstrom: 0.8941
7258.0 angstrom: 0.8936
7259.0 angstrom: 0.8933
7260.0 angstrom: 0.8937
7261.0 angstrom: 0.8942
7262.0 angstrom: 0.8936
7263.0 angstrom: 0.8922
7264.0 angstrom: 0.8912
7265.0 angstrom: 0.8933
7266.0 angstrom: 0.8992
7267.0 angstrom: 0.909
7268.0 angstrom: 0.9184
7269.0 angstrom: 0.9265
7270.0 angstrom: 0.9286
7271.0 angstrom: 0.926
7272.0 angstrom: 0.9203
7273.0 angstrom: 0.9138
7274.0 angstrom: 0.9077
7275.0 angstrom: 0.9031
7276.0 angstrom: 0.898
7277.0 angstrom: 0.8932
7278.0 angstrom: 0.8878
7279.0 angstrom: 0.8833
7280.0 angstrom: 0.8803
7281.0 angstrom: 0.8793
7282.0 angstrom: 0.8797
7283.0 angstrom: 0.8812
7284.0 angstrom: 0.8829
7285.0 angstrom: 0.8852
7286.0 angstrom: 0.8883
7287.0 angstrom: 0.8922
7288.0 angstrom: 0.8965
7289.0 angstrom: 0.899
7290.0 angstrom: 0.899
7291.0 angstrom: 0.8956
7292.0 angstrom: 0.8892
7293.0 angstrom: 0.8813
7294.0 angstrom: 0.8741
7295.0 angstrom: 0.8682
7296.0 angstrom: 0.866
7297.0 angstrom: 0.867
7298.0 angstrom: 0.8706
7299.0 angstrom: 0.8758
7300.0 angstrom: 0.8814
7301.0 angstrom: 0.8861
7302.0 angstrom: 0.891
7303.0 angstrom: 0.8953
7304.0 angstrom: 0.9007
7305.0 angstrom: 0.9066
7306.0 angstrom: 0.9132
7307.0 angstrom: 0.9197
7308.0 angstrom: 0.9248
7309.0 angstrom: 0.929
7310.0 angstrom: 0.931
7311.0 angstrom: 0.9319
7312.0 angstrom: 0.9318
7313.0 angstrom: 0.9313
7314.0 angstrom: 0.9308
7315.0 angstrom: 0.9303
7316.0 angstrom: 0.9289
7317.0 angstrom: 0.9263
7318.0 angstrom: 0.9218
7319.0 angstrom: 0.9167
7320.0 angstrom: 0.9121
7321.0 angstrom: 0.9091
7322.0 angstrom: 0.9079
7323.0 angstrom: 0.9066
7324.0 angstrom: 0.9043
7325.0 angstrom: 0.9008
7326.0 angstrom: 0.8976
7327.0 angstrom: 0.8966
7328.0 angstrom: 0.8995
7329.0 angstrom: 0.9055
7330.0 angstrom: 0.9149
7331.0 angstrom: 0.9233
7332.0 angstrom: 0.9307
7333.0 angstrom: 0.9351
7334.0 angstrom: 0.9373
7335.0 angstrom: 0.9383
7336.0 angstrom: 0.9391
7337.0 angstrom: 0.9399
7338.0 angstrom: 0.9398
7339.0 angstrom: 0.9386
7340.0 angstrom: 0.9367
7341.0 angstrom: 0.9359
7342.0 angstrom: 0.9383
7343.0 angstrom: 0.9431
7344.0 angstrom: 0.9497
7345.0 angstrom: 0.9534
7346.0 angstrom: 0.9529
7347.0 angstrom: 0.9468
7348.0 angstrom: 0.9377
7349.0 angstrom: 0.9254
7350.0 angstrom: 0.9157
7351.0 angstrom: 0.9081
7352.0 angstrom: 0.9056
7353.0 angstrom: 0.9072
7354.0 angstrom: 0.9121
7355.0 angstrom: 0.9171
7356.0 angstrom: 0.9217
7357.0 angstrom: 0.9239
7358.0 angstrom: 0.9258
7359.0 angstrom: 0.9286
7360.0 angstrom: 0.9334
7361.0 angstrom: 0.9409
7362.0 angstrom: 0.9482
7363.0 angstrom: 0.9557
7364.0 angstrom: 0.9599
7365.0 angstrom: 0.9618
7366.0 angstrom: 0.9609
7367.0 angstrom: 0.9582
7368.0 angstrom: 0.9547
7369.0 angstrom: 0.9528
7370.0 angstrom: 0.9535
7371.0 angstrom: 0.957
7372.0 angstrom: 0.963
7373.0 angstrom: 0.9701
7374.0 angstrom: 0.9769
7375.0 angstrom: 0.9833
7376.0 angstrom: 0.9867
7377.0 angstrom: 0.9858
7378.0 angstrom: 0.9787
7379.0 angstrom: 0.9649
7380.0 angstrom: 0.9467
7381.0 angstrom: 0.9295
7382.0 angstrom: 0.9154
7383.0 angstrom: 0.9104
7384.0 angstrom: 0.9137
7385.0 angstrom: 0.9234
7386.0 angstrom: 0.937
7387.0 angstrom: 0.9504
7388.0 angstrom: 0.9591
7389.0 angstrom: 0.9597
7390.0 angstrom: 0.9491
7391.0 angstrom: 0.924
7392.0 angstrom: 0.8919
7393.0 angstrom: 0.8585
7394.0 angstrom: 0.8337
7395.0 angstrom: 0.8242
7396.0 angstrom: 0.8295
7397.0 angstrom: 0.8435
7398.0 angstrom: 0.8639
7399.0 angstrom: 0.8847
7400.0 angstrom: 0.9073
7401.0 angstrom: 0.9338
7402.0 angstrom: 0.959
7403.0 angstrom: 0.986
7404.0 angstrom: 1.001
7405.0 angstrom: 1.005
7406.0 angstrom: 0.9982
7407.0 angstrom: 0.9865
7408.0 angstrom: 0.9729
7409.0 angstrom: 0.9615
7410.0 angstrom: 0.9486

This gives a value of -0.260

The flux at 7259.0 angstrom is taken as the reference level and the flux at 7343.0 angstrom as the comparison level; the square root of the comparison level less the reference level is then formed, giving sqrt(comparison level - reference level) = 0.22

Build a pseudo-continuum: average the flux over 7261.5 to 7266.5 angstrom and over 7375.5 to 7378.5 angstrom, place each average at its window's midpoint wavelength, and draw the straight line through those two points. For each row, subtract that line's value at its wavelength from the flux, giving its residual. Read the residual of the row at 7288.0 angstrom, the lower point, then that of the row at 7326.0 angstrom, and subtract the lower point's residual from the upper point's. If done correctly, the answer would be -0.029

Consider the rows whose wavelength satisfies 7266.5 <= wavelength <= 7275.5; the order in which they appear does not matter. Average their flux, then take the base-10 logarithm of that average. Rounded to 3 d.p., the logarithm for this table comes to -0.038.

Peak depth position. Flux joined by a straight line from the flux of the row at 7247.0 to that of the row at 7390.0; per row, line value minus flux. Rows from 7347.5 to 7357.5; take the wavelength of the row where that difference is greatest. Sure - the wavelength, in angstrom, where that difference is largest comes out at 7352.0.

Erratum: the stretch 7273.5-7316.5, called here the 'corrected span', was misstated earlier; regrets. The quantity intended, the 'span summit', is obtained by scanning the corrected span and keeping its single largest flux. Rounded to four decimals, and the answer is 0.9319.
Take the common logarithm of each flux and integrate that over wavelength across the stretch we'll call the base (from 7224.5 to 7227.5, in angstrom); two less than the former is -2.19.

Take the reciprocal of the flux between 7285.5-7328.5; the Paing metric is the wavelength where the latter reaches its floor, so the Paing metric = 7311.0 angstrom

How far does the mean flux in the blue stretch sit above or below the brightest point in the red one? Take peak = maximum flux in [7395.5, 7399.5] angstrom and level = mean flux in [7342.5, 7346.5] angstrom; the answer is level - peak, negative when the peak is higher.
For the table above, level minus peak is 0.065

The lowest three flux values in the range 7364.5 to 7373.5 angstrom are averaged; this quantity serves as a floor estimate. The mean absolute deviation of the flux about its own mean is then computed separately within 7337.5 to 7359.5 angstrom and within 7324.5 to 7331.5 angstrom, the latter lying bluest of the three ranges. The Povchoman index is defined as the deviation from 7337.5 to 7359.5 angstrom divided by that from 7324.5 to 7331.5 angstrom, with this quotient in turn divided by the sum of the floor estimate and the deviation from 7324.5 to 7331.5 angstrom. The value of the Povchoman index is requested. 1.7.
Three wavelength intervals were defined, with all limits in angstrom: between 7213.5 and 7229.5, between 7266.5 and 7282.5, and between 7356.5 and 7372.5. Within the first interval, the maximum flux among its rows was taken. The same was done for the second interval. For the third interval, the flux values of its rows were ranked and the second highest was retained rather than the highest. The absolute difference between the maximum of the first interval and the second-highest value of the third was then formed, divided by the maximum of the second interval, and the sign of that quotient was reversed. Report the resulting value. -0.10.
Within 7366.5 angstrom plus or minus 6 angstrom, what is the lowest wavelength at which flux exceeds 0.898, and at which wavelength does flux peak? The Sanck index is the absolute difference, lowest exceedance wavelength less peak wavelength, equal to 11 angstrom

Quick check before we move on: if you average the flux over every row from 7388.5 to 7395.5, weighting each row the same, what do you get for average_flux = 0.89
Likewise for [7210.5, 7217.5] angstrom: 0.86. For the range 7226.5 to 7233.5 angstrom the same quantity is 0.87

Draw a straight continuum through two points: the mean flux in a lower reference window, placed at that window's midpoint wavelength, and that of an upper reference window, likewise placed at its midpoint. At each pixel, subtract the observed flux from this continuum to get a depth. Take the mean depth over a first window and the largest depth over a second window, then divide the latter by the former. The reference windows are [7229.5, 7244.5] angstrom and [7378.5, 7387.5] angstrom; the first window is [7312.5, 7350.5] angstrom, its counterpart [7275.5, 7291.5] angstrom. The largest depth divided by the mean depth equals -4.1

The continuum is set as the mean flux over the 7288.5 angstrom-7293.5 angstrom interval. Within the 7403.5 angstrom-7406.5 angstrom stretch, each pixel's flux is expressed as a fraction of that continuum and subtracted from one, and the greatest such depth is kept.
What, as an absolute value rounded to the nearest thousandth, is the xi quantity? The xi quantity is 0.118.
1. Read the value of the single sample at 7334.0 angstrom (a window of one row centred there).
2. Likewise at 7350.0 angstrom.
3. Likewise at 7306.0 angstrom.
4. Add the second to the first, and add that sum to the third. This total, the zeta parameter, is 2.77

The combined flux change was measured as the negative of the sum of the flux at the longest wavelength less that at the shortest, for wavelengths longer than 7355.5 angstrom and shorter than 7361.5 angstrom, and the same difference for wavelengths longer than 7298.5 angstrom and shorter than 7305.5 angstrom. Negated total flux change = -0.050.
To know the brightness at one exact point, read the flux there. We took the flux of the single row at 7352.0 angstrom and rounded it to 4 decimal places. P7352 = 0.9056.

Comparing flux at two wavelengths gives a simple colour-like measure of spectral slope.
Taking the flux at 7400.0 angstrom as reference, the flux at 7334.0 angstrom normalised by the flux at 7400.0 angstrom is 1.03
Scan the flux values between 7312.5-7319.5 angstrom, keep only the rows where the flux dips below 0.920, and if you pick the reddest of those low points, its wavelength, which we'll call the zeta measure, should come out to 7319.0 angstrom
